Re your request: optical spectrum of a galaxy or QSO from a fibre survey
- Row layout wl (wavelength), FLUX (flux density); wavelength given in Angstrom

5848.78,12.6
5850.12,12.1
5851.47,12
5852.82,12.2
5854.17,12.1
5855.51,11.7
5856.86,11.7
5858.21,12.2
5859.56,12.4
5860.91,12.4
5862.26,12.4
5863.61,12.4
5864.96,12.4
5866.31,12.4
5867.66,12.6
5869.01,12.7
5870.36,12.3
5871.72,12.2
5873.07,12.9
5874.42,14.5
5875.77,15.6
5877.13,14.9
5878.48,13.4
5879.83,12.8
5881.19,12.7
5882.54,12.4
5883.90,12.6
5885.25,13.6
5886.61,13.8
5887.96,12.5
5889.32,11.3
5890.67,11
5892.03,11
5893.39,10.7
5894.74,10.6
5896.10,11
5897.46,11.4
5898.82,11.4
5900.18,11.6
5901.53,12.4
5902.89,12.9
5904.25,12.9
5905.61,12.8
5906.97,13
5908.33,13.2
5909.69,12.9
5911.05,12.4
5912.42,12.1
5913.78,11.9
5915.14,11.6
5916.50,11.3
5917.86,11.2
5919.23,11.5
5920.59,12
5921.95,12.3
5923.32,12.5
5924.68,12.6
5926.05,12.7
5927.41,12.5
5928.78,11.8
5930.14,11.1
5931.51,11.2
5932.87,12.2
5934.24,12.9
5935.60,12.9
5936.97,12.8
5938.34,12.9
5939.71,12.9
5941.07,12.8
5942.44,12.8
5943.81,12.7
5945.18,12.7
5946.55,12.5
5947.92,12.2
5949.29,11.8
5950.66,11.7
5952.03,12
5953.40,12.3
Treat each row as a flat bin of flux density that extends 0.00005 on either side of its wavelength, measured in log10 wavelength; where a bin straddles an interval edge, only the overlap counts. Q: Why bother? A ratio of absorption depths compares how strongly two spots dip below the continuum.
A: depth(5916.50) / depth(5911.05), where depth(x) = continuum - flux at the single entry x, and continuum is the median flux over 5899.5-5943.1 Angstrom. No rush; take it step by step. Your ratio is 12.0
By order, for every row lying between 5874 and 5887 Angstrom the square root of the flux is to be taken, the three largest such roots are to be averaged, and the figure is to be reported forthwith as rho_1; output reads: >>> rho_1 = 3.87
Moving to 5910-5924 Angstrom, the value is 3.52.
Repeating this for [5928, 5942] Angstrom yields 3.59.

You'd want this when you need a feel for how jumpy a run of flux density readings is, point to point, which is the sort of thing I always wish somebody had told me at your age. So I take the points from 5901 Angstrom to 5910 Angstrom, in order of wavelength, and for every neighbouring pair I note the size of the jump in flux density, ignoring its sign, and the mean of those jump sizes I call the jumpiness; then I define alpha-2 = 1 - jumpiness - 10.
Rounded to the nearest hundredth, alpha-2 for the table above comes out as -9.22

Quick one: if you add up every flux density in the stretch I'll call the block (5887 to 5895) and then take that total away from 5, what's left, -62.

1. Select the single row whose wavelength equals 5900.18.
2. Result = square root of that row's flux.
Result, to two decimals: 3.41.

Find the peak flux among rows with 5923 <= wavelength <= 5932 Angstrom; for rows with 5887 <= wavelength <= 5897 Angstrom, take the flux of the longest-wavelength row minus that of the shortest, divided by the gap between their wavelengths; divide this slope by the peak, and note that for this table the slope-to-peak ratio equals -0.015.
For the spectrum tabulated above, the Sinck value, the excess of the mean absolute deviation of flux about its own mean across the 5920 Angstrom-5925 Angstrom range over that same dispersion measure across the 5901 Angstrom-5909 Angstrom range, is 0.0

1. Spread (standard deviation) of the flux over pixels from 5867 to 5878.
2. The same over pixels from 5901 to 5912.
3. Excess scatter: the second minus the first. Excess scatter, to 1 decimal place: -1.0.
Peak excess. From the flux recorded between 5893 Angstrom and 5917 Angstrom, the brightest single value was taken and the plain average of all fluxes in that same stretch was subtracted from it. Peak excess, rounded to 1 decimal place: 1.2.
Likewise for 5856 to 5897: 3.1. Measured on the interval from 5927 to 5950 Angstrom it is 0.5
